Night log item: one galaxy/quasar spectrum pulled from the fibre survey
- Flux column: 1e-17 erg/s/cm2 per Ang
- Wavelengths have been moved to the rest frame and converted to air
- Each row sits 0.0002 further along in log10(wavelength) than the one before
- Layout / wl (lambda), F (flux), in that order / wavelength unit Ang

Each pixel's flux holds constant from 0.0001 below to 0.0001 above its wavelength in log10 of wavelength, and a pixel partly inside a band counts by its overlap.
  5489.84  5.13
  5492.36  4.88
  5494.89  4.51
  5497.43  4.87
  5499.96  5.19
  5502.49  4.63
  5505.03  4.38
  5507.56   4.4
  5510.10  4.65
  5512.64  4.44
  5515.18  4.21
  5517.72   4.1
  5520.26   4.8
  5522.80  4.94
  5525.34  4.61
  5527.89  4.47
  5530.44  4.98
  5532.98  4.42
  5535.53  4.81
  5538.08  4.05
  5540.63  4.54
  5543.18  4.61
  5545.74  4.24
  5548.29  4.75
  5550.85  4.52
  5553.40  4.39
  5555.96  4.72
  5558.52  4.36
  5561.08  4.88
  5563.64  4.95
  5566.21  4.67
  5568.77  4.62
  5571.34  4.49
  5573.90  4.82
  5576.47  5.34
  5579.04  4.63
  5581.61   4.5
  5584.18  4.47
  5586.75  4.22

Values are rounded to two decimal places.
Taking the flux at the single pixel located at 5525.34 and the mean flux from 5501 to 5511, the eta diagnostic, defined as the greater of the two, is 4.61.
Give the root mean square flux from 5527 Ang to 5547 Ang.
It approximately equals 4.52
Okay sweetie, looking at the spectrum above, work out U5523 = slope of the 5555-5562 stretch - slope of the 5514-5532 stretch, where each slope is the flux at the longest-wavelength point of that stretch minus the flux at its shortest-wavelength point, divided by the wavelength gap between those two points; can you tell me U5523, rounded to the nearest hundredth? -0.02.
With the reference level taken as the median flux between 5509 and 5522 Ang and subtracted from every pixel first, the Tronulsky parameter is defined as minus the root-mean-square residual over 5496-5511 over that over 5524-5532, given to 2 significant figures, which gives -1.1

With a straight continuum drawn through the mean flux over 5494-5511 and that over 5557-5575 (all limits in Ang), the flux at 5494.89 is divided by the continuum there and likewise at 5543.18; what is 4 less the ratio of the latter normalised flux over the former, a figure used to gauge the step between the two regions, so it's 2.98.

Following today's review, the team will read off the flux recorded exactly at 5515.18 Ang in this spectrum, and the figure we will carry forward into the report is 4.21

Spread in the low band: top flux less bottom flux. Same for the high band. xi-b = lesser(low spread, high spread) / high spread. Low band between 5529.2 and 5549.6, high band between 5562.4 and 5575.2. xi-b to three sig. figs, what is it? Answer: 1.00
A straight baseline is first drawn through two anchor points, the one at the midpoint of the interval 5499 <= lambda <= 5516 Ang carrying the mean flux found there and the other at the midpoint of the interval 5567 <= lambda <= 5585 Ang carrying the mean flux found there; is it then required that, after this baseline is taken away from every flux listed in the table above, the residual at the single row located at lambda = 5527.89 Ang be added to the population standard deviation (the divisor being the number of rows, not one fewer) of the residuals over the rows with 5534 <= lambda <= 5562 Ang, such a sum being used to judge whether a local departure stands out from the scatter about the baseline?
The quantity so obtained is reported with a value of 0.11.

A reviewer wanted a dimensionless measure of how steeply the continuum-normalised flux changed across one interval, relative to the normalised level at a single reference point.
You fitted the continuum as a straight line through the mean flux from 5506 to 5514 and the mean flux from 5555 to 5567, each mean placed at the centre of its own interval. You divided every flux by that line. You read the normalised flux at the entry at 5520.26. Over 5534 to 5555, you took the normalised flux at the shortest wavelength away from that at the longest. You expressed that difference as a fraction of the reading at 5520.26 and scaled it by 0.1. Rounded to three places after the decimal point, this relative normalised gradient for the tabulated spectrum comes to -0.010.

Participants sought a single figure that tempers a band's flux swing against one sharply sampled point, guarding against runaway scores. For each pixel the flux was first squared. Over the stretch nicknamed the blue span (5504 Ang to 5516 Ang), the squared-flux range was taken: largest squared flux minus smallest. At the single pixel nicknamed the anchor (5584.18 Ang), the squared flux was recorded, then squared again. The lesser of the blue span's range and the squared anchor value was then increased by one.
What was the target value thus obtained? 5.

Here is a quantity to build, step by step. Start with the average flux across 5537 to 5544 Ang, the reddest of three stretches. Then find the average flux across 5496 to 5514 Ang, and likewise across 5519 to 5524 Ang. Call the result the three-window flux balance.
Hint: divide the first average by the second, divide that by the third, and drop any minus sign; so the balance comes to 0.194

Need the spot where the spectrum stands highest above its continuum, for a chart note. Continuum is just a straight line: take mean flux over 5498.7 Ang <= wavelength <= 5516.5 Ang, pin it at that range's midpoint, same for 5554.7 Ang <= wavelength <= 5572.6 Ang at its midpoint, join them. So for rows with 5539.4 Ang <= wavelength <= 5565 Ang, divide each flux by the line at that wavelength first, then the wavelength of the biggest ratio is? 5563.64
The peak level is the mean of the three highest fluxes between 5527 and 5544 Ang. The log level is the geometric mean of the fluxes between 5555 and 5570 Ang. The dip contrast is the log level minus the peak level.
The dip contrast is -0.10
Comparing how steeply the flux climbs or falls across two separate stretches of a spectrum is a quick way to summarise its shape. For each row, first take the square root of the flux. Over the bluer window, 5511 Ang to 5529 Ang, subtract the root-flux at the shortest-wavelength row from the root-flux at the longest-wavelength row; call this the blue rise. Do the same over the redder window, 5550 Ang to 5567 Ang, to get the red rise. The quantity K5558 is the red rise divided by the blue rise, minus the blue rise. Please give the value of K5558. 4.9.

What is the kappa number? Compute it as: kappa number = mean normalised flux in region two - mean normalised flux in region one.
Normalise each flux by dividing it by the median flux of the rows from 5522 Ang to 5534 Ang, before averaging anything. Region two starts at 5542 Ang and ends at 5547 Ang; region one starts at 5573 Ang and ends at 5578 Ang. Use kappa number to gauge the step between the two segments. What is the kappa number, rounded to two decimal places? -0.14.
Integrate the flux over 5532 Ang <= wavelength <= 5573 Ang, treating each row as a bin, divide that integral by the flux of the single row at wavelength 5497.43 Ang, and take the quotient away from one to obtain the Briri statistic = -37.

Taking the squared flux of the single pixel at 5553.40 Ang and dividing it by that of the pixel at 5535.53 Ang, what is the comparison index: 0.83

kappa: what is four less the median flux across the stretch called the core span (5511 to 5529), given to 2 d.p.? -0.47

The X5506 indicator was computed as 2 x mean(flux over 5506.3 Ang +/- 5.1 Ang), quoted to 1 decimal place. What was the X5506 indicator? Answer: 9.0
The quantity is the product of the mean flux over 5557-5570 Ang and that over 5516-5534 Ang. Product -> 21.7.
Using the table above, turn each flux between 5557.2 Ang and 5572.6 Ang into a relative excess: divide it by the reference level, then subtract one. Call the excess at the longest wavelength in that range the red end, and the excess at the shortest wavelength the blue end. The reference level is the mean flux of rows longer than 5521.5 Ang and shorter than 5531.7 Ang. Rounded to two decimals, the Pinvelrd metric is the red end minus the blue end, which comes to 0.03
